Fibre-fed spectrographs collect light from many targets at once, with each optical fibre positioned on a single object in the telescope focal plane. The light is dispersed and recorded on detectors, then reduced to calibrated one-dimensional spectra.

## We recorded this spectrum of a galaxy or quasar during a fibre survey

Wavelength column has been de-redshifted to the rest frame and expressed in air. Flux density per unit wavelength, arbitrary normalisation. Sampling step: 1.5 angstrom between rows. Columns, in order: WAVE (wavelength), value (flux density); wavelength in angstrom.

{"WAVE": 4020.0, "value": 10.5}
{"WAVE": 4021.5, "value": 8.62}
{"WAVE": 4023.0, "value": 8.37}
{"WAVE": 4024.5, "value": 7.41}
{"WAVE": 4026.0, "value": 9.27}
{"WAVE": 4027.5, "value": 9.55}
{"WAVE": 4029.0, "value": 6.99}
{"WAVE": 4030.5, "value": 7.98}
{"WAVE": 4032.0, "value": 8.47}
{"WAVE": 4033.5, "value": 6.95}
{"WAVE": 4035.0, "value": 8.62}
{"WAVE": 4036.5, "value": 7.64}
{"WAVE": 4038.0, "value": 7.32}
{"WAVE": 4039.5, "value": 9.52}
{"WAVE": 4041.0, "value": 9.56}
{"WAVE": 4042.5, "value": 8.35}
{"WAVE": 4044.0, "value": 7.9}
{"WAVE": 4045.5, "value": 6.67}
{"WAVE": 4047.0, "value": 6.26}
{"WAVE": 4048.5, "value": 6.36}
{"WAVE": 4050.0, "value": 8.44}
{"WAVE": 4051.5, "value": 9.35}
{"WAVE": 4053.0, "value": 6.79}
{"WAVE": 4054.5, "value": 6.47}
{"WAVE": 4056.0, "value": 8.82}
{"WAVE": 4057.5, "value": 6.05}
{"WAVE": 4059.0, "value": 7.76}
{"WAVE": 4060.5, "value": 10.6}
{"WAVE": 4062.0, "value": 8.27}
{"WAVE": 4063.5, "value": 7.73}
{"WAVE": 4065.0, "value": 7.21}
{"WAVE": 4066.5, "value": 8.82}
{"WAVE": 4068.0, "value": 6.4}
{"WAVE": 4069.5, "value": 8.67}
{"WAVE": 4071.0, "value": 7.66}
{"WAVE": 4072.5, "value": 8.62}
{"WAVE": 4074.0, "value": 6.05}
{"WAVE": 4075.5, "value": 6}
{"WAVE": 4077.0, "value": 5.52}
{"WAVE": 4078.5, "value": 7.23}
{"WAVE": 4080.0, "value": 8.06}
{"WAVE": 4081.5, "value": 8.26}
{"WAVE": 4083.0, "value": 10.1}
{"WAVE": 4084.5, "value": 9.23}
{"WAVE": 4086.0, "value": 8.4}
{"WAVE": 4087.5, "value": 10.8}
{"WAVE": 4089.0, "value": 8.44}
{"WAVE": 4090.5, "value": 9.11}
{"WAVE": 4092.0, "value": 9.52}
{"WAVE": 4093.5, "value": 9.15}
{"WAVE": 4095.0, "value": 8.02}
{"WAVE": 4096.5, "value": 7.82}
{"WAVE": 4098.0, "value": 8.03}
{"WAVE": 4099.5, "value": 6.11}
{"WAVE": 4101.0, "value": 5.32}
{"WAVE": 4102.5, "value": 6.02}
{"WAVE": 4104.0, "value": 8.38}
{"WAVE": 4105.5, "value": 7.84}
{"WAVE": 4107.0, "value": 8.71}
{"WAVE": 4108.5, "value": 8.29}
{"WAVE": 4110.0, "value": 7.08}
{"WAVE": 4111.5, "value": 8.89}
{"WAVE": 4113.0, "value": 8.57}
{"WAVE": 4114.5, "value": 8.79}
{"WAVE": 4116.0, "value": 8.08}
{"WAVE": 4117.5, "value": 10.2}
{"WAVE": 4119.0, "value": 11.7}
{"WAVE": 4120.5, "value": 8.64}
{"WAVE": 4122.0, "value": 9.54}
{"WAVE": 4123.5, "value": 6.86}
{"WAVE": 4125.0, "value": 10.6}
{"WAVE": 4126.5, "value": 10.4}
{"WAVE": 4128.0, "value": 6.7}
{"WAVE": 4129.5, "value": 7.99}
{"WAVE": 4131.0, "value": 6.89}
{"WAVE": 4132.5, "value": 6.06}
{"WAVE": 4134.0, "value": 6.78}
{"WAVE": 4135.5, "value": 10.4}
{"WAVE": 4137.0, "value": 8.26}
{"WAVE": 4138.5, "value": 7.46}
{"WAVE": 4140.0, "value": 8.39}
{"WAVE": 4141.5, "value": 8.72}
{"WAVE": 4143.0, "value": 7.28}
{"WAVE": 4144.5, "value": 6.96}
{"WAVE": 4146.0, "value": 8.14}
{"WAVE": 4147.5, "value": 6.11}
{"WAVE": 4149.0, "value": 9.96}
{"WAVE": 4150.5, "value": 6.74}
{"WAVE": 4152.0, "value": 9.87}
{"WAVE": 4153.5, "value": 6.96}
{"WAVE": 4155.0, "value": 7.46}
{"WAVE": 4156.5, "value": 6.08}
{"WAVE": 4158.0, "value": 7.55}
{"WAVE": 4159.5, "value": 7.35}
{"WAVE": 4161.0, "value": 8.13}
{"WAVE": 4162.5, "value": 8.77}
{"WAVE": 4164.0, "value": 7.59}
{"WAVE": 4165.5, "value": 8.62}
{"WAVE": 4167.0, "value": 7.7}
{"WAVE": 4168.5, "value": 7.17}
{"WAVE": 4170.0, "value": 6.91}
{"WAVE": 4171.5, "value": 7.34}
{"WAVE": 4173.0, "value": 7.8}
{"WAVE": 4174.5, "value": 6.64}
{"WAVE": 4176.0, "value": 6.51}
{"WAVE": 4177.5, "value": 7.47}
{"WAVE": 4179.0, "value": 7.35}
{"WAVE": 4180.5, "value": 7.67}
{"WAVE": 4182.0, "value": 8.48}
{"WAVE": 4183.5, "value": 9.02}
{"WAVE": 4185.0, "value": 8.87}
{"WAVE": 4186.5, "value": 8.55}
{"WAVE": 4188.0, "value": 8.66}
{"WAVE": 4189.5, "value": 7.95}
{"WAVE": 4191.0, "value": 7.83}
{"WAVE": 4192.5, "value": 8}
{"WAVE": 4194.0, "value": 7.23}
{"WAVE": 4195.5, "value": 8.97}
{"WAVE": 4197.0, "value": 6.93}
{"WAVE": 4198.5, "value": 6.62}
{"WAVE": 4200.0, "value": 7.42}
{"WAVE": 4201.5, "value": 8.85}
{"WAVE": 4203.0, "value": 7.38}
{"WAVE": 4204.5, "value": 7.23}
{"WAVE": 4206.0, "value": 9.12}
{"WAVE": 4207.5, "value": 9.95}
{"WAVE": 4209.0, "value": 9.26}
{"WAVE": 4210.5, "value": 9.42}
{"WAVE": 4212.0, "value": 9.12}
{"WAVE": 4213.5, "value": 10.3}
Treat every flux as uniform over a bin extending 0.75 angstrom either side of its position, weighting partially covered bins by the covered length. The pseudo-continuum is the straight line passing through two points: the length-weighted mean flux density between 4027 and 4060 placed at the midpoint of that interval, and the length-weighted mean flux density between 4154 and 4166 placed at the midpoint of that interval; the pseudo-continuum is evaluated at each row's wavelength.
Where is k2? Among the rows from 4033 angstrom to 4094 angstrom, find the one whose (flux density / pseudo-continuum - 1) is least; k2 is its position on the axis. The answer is 4077.0 angstrom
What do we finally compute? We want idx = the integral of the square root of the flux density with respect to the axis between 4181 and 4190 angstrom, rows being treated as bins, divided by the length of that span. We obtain 2.93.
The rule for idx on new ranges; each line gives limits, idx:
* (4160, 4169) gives 2.83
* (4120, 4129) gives 2.95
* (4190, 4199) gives 2.76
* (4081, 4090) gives 3.03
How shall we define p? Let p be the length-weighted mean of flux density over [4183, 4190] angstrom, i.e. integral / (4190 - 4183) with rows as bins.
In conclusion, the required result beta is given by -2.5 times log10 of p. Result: -2.34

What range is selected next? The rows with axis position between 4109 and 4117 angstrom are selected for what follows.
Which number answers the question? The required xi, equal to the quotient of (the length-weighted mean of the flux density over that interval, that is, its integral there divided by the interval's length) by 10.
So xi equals 0.83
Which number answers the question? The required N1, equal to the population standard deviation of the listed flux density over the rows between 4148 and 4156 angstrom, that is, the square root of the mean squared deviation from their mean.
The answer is 1.4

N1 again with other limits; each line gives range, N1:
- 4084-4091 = 0.9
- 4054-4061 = 1.7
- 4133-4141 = 1.2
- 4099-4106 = 1.2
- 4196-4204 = 0.8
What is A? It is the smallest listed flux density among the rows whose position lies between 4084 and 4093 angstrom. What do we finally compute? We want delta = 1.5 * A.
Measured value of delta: 12.6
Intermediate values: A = 8.4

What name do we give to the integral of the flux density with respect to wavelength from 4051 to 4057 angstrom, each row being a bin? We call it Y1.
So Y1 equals 46.3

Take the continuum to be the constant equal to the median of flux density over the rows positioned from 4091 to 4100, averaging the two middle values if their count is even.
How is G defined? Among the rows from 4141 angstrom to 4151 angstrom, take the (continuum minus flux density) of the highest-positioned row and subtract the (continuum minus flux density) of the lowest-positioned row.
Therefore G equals 2.0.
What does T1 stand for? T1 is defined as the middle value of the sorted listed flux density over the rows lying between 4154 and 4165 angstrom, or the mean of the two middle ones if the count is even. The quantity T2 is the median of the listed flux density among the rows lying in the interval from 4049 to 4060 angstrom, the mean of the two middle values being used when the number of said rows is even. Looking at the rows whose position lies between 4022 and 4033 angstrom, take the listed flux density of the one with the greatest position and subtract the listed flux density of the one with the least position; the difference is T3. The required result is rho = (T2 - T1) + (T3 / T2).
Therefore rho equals 0.2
